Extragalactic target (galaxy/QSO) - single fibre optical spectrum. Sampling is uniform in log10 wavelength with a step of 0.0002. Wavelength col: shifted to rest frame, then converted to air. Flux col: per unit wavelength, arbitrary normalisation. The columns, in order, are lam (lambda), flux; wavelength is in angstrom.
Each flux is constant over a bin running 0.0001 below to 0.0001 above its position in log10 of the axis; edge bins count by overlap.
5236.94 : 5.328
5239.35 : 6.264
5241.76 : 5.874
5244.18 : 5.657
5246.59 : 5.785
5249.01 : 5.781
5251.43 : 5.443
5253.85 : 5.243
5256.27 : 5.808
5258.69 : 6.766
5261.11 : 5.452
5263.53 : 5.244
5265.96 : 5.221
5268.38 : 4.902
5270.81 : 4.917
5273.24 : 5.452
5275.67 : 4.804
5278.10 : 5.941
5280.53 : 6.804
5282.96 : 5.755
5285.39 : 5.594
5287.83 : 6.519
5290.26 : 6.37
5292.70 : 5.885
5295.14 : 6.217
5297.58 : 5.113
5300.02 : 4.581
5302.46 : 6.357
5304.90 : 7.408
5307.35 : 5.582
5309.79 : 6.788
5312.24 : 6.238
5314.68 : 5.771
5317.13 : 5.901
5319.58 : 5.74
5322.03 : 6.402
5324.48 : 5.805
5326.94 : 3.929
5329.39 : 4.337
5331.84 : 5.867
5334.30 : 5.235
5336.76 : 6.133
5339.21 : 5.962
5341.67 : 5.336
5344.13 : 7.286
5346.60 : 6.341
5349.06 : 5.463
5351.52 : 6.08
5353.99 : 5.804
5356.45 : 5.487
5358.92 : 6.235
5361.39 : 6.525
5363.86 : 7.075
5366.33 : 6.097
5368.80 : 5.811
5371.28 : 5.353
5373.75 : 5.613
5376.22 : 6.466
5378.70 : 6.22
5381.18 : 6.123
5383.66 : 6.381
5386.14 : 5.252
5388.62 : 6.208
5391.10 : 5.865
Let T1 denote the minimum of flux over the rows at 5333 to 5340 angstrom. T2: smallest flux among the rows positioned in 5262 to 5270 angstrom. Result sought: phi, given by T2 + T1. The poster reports 10.1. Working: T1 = 5.235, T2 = 4.902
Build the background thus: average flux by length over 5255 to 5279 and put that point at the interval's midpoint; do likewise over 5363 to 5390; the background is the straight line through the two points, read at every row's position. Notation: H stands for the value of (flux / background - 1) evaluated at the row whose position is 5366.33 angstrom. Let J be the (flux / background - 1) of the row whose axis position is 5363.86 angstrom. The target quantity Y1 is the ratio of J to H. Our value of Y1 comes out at 10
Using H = 0.02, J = 0.2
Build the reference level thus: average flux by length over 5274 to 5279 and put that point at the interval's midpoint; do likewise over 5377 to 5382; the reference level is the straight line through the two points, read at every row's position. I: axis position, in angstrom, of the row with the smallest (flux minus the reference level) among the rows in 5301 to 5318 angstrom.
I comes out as 5307.35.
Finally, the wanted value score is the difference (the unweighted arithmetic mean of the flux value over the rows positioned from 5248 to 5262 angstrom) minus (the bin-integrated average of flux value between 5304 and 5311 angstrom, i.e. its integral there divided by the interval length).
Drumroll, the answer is -0.80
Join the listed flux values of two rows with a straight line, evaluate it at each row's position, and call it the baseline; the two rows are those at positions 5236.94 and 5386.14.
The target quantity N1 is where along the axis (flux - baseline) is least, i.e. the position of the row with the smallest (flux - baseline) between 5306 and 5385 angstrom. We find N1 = 5326.94 angstrom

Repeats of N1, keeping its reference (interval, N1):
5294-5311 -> 5300.02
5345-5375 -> 5371.28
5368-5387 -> 5386.14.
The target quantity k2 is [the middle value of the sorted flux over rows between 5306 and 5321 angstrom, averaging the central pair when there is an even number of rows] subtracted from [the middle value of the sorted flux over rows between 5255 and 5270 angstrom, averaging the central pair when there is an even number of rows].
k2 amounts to -0.5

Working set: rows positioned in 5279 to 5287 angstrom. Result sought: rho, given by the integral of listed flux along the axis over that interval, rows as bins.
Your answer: 49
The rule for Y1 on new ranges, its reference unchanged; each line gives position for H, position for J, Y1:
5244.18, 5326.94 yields -5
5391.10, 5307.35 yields 0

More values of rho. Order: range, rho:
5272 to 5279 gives 38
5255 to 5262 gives 42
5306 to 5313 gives 44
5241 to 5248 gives 40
